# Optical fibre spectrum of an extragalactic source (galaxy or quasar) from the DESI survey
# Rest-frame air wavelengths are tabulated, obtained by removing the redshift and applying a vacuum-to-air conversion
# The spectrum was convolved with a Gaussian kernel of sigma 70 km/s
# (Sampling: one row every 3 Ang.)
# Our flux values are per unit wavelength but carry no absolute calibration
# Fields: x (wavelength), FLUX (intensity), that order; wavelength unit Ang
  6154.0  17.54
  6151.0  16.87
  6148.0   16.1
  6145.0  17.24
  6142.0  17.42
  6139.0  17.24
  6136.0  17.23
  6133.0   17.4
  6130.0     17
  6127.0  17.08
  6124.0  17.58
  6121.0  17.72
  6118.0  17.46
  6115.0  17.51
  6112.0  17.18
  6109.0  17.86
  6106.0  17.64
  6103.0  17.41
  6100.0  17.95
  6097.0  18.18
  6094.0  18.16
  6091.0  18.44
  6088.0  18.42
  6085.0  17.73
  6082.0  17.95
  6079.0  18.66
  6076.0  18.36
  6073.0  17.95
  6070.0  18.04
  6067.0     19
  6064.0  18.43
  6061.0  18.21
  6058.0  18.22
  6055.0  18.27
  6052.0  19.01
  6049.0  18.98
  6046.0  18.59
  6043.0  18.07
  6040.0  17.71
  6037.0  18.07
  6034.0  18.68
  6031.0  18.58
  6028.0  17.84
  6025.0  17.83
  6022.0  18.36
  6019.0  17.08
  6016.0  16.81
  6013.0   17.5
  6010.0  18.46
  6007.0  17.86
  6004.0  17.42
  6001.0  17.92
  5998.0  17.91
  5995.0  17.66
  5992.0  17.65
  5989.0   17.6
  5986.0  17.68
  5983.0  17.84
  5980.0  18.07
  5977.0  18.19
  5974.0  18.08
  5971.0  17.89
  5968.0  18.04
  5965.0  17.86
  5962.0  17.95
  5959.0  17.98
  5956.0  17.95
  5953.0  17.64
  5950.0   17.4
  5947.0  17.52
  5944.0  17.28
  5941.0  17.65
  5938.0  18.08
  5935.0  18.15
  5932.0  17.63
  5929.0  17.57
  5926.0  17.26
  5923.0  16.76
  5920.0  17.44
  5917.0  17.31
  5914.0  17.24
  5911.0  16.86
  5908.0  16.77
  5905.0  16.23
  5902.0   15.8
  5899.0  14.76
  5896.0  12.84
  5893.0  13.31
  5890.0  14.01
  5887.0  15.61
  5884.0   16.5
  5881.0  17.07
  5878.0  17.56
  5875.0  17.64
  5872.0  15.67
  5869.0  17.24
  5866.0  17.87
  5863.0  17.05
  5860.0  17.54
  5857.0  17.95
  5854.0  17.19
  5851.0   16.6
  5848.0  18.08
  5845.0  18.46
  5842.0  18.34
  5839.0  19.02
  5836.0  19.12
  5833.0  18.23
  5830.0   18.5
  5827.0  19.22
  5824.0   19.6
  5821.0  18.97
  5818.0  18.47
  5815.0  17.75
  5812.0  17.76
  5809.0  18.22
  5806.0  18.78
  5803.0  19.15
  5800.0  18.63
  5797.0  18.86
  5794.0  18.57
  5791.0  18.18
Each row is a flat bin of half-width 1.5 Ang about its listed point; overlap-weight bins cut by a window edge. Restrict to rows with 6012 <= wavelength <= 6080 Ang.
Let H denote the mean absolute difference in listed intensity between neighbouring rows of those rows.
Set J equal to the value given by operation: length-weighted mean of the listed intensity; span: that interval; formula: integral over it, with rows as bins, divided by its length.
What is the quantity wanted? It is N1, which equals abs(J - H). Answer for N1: 17.8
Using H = 0.42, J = 18.2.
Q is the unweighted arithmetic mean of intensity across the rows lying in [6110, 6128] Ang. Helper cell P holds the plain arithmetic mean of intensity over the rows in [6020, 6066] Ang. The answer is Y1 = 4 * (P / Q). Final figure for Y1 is 4.2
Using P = 18.3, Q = 17.4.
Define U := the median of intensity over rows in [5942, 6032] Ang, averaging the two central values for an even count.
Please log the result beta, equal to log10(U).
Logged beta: 1.25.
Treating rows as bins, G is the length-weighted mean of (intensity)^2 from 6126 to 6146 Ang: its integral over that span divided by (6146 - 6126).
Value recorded 297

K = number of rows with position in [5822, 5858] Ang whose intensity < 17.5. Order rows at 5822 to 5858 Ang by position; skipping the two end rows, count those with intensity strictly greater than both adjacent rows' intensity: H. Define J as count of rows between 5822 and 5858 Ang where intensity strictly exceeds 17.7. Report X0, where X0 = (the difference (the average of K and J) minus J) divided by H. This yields -2.0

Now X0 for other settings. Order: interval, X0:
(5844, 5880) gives 0.2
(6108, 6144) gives 1.0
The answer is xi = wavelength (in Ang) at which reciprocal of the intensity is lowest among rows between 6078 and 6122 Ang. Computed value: 6079.0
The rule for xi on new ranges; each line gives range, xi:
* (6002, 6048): 6034.0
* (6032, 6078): 6052.0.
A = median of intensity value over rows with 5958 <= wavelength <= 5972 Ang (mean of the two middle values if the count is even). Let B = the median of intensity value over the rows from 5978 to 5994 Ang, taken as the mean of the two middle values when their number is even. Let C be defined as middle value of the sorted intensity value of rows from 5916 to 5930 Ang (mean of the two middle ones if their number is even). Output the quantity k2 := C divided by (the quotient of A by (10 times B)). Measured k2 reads 170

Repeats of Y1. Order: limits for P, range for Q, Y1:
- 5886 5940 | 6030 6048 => 3.6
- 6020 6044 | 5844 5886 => 4.2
